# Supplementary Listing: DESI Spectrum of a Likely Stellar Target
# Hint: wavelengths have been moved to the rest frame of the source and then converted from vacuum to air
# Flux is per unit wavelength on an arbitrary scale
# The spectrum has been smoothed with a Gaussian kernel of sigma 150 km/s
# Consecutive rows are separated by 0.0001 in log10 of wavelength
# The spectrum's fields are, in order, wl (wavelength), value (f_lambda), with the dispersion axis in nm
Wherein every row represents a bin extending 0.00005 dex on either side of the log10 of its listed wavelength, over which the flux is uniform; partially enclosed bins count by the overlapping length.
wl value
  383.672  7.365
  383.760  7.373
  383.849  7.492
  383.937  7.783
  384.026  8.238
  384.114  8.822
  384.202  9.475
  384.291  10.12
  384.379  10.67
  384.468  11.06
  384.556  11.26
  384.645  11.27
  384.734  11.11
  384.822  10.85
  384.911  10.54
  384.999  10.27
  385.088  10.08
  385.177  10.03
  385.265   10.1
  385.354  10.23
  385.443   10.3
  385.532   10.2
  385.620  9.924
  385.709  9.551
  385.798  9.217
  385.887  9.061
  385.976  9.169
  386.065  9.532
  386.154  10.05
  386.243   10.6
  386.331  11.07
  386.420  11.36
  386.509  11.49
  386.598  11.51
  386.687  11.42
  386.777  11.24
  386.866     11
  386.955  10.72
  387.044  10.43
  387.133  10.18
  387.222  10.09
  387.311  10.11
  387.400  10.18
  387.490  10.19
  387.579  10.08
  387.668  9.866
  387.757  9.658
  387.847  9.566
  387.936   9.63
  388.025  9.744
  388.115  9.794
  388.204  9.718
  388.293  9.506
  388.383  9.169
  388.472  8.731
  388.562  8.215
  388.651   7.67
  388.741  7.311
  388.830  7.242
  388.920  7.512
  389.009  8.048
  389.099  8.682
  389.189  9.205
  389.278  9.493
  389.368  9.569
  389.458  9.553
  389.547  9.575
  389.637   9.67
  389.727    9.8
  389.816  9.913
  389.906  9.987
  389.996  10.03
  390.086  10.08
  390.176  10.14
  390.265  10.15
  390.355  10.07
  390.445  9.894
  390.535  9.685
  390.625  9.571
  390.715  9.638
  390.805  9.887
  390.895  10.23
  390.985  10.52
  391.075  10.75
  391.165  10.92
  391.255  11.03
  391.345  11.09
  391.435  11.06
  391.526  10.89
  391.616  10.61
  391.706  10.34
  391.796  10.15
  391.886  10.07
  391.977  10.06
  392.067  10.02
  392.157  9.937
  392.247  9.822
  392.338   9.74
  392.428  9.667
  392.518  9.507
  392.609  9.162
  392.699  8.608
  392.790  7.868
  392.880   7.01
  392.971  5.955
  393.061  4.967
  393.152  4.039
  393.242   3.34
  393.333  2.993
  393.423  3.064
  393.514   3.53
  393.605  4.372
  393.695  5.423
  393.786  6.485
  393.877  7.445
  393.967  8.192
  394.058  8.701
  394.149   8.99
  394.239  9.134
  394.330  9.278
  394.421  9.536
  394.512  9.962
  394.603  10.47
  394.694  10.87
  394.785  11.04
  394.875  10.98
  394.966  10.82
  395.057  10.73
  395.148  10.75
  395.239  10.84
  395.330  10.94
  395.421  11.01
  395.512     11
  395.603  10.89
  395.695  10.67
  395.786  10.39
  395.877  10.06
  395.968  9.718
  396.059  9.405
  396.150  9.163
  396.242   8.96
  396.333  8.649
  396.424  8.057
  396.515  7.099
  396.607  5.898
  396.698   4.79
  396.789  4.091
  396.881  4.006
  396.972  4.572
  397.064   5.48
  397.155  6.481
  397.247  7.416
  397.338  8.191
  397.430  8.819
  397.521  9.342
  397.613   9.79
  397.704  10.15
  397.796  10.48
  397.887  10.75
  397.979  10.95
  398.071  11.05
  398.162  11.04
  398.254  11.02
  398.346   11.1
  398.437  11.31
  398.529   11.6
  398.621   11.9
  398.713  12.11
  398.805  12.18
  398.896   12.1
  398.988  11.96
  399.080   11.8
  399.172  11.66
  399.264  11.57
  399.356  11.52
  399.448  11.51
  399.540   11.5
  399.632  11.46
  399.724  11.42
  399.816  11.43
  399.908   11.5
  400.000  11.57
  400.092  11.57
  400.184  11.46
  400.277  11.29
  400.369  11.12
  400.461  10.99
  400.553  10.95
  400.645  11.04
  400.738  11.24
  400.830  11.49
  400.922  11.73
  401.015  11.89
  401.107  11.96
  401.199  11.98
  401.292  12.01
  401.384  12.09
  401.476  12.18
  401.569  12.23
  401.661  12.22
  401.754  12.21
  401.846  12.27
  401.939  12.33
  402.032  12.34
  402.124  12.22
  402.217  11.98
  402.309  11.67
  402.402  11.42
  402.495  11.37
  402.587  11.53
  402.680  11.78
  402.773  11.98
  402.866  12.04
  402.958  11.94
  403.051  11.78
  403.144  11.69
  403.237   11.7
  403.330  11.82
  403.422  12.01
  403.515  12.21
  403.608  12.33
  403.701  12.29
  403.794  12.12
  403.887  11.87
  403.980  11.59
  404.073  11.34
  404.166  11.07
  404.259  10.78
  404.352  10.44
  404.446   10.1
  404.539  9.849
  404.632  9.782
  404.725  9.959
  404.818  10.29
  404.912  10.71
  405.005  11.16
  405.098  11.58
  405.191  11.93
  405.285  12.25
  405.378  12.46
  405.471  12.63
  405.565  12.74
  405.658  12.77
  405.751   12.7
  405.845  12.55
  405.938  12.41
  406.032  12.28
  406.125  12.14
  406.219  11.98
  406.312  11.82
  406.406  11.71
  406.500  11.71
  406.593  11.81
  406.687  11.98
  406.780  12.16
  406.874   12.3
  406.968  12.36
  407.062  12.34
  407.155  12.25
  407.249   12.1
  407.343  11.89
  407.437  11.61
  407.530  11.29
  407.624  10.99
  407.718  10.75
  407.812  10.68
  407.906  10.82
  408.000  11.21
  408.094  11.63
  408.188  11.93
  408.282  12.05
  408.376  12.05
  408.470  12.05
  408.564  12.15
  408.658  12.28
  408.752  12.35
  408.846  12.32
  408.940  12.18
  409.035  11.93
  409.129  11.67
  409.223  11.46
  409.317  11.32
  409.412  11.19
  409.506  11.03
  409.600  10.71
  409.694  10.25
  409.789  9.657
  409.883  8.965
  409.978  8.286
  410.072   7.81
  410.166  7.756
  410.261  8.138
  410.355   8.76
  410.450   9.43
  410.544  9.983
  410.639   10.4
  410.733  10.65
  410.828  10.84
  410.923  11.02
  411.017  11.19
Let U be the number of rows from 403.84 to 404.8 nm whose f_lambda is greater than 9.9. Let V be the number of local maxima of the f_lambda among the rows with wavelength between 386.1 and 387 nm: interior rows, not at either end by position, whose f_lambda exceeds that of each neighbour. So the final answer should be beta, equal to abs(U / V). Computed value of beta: 8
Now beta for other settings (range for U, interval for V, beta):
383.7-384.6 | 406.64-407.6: 4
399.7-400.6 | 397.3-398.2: 10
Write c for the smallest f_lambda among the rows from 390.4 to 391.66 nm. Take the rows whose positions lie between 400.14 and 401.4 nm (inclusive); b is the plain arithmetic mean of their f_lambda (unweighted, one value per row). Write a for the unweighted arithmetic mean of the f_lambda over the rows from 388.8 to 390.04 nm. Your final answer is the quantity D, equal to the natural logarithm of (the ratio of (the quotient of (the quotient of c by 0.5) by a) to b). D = -1.71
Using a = 9.2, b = 11.5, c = 9.571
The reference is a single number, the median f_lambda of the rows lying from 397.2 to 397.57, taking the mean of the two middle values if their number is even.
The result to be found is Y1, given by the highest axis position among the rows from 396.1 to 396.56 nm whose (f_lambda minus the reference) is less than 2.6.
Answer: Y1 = 396.515 nm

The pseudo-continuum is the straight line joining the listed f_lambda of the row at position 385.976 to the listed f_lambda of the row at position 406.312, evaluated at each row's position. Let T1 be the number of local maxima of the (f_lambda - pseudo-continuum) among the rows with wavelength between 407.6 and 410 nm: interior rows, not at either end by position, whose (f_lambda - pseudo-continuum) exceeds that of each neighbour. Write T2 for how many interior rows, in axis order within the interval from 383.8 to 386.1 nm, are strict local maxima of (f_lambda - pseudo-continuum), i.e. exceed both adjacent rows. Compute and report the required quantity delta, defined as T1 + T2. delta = 4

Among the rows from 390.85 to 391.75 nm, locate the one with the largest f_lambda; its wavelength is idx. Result 391.345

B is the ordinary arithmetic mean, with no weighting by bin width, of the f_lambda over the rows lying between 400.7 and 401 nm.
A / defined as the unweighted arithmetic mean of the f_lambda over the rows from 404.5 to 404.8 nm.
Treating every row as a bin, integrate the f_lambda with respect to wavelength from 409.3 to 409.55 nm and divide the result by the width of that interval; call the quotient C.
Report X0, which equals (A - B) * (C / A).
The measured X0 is -1.8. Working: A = 9.9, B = 11.5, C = 11.1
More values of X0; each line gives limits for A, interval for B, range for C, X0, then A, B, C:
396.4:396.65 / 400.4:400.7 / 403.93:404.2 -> -6.4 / 7.0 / 11.0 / 11.4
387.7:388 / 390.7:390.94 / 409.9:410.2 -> -0.3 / 9.6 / 9.9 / 8.1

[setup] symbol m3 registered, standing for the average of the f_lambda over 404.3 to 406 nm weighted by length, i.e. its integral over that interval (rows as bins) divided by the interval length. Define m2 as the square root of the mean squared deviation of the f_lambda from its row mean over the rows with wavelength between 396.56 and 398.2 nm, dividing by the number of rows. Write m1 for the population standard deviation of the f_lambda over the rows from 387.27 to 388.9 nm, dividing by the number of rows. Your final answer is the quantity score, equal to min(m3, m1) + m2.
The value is 3.5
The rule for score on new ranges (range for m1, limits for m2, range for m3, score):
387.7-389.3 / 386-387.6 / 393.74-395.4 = 1.5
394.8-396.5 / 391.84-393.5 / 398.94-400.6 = 3.6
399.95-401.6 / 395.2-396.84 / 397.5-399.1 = 2.5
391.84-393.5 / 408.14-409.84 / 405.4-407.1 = 3.4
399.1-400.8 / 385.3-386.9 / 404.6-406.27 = 1.0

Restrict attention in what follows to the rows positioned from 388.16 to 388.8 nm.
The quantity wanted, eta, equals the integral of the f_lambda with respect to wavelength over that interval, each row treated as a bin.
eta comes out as 5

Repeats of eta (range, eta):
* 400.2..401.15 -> 11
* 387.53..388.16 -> 6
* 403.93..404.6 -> 7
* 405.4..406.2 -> 10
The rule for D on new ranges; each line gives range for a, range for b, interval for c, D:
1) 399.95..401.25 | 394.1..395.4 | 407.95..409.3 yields -1.66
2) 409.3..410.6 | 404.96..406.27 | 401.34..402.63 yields -1.64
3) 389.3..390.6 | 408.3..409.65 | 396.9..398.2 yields -2.54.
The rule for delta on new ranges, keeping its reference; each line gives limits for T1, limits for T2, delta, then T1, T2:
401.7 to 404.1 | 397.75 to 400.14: 6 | 3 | 3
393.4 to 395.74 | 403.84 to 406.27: 3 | 2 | 1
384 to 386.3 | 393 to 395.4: 3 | 2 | 1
